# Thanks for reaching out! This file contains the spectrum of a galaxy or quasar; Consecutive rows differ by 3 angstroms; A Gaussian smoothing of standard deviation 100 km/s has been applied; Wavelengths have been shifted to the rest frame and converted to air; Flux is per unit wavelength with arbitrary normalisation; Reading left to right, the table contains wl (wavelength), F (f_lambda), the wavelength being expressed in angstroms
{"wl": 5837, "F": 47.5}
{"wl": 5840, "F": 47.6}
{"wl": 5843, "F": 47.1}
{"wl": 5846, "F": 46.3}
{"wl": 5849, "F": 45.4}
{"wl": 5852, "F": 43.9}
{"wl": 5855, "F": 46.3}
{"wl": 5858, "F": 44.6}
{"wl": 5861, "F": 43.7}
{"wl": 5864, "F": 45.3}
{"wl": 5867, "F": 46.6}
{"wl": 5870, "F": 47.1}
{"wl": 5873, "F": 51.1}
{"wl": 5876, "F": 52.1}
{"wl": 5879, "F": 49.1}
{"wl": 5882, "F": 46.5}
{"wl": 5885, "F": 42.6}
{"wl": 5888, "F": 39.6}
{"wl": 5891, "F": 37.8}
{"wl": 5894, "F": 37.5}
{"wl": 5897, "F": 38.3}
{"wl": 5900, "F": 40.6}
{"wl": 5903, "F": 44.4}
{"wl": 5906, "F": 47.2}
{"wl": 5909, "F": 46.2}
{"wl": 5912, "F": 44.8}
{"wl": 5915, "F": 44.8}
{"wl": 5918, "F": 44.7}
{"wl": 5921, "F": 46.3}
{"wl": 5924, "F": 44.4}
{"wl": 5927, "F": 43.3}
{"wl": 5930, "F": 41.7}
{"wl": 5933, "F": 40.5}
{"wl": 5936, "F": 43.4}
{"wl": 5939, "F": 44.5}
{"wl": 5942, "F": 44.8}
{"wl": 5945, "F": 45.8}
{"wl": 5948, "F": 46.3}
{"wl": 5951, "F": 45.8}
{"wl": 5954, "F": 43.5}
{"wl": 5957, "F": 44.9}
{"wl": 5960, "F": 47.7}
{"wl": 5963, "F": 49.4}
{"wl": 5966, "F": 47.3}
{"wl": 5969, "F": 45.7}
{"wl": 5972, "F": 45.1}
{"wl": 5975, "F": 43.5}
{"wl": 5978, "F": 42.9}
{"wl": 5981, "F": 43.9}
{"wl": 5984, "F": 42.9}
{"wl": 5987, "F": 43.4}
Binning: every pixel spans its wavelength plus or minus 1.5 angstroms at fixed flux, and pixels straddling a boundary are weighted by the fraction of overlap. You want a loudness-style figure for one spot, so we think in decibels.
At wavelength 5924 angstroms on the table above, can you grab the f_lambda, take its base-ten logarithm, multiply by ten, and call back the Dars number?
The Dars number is 16.5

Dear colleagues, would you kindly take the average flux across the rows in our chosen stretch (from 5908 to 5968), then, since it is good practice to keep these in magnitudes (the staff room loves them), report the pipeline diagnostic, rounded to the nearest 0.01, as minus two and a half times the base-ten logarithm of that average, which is -4.13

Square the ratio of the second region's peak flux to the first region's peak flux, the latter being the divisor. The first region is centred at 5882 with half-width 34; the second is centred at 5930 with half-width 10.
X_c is 0.79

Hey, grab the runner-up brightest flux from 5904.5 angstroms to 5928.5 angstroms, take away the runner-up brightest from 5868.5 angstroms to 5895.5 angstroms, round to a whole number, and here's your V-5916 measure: -5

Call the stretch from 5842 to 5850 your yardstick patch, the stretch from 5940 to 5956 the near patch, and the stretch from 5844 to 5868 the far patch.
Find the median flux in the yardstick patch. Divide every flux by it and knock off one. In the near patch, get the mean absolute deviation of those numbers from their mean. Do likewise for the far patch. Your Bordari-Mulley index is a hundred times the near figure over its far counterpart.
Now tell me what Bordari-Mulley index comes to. 97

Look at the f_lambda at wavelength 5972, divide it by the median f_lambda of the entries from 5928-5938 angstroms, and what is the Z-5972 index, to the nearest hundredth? 1.08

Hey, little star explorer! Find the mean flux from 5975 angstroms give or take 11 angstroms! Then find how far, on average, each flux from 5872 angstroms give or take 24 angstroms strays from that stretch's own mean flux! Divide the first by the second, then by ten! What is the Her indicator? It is 1.4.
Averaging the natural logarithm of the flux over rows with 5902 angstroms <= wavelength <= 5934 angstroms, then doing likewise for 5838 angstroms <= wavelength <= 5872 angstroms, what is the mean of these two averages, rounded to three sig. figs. 3.81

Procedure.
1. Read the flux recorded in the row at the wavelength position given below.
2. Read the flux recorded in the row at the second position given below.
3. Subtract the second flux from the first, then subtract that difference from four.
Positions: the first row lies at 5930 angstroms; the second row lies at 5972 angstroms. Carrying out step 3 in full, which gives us 7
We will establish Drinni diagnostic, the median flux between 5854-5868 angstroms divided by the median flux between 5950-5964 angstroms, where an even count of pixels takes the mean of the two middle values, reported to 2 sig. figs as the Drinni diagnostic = 0.99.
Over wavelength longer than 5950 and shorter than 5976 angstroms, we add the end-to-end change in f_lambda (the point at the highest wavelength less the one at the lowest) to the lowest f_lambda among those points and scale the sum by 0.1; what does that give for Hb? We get 4.1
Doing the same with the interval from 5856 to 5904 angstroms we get 3.7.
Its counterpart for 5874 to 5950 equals 3.2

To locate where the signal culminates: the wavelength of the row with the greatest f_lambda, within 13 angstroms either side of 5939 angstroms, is 5948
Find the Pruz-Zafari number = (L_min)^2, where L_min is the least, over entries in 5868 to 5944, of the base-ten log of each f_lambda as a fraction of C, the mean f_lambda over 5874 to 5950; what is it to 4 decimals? 0.0047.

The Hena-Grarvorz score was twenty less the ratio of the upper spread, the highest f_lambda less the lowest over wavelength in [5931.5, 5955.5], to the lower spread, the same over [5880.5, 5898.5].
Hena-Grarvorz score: 19.4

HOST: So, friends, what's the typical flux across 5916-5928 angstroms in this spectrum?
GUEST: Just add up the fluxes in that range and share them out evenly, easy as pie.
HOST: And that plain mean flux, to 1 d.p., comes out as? 44.7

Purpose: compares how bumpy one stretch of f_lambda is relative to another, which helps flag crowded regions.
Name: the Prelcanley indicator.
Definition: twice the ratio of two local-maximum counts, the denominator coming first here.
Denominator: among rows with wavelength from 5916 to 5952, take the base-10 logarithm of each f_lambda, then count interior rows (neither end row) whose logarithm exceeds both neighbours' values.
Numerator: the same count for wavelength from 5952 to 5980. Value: 1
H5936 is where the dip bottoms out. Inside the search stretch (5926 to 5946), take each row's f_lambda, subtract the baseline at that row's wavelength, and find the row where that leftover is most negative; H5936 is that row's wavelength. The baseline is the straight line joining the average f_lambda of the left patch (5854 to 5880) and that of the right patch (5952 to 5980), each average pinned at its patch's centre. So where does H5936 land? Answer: 5933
